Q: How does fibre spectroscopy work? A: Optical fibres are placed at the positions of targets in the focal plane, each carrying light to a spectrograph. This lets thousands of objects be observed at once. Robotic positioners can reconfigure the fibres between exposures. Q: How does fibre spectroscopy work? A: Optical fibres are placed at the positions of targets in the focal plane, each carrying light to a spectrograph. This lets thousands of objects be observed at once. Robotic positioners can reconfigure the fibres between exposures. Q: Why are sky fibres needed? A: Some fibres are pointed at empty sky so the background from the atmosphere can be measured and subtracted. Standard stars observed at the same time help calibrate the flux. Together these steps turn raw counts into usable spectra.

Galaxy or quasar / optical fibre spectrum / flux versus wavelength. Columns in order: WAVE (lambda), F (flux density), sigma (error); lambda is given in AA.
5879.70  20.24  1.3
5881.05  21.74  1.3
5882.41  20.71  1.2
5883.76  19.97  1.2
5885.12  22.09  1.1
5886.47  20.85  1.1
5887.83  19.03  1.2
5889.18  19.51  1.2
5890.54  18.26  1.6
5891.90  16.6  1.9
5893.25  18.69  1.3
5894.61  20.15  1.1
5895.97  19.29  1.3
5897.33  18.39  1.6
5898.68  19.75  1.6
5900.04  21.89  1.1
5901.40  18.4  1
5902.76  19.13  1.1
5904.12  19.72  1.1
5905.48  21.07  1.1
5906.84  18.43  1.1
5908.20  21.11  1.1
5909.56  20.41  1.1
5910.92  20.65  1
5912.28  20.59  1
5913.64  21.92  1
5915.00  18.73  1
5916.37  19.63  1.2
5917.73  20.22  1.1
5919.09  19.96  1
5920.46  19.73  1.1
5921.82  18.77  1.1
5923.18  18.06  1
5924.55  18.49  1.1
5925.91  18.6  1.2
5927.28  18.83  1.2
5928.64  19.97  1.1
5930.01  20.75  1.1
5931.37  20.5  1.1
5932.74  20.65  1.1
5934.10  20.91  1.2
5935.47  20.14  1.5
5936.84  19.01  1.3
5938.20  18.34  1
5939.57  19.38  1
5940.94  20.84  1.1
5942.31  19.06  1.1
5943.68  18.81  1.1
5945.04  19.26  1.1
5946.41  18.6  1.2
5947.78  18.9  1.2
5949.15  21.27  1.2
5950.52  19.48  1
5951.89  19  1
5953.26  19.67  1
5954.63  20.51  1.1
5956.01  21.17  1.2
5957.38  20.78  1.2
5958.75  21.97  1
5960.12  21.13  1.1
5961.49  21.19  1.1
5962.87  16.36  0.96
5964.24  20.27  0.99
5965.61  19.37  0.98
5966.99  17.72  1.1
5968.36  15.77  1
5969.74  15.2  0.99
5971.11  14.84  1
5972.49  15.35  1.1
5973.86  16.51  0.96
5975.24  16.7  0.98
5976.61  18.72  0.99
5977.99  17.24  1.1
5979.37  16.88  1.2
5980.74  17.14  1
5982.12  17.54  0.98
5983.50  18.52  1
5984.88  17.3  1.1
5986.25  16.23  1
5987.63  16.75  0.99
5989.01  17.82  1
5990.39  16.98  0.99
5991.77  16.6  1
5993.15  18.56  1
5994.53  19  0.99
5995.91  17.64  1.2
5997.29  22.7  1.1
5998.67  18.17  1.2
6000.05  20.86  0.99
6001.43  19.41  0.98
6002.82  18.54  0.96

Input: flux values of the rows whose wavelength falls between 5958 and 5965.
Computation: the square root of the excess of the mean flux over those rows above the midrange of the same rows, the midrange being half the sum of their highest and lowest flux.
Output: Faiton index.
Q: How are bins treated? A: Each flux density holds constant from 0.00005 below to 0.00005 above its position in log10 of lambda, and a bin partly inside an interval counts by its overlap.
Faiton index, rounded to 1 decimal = 1.0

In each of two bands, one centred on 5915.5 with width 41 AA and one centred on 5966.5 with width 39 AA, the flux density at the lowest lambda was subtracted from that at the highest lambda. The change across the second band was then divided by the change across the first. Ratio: -1.9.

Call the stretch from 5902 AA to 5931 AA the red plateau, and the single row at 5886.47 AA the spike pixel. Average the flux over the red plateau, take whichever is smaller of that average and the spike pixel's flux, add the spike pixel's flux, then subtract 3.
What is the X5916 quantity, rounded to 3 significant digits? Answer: 37.6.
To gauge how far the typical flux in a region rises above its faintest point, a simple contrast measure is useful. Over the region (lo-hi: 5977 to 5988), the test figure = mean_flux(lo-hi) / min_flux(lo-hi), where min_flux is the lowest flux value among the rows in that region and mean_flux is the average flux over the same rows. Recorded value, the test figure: 1.06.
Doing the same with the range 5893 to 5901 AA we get 1.07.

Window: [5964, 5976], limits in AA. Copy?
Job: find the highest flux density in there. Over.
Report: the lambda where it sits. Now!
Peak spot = 5964.24 AA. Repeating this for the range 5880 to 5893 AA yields 5885.12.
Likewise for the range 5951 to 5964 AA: 5958.75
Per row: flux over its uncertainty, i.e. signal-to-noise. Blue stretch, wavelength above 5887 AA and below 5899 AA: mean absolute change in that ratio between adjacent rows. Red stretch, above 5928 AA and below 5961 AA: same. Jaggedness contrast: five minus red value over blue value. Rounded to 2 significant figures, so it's 4.6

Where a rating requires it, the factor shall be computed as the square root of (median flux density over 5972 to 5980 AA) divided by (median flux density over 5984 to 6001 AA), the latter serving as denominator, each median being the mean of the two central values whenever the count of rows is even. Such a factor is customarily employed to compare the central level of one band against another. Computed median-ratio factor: 0.97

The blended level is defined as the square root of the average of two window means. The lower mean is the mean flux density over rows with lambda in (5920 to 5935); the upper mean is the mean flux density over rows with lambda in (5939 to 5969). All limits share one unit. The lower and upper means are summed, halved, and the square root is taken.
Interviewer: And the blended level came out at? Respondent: 4.42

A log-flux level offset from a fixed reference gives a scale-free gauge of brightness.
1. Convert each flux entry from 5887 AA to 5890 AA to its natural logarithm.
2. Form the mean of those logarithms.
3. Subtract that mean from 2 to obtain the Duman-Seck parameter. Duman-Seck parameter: -0.958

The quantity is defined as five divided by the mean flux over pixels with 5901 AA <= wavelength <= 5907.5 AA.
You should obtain 0.258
